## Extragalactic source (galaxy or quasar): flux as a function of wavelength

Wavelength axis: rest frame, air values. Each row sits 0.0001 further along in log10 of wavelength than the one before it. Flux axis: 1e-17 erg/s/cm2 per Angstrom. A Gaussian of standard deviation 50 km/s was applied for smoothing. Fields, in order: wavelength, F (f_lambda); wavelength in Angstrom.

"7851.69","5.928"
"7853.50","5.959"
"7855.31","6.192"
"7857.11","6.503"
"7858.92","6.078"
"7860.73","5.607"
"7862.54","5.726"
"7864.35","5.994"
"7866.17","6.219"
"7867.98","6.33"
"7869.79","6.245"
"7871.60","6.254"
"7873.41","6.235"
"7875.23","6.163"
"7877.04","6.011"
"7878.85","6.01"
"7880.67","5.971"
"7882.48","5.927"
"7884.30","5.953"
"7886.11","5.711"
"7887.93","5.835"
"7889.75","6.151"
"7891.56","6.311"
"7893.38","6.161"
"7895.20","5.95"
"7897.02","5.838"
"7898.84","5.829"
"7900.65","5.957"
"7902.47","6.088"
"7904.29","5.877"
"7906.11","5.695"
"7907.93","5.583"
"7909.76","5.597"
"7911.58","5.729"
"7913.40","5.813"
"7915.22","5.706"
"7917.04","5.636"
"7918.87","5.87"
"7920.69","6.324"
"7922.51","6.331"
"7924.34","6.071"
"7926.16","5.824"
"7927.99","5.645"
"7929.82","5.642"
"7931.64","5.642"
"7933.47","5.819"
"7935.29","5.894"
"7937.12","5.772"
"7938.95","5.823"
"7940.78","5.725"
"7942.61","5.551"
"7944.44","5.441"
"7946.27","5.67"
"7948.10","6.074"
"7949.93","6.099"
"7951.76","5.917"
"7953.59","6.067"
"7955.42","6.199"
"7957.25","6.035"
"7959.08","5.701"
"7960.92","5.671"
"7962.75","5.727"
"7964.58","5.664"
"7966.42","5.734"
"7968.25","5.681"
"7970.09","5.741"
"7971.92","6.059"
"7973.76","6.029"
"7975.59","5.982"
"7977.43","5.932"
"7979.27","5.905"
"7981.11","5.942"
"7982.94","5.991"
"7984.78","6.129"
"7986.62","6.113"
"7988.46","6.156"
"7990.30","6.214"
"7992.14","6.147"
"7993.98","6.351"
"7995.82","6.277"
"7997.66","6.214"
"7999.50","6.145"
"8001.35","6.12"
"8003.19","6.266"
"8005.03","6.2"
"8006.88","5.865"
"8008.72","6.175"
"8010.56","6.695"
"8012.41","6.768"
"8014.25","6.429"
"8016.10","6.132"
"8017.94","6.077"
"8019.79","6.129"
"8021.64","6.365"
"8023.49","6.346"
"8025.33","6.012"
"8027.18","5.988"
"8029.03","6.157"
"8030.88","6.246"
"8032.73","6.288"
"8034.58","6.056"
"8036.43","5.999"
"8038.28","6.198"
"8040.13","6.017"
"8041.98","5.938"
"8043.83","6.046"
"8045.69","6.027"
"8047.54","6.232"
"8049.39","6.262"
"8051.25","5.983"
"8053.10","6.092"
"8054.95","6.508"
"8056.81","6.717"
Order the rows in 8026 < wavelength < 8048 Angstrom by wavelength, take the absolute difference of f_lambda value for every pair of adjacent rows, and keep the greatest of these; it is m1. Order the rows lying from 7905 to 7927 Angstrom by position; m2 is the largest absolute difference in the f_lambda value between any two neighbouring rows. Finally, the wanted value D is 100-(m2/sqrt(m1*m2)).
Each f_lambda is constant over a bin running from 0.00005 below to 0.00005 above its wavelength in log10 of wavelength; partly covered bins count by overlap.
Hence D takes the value 98.60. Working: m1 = 0.23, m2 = 0.45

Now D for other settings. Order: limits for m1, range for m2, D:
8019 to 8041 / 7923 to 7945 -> 99.14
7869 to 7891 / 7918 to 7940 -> 98.80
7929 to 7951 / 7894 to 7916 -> 99.28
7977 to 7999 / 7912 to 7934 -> 98.51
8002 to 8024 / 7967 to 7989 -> 99.22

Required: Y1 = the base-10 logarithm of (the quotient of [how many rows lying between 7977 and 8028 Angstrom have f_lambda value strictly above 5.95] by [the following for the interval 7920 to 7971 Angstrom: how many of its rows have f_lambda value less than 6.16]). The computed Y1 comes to 0.0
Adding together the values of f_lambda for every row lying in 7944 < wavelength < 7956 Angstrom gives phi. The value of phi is 41.5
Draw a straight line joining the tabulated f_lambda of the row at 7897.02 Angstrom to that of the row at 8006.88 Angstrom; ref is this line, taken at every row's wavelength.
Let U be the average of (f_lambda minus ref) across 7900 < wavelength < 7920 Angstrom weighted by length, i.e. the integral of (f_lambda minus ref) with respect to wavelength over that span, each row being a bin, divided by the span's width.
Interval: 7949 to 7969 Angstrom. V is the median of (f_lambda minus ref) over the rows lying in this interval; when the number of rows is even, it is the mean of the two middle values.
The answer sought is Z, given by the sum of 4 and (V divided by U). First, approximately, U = -0.1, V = -0.12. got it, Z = 6.0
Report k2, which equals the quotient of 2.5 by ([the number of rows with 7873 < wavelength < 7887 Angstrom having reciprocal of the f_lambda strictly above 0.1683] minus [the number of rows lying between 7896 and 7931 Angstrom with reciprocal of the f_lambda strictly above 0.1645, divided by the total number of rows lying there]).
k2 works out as 2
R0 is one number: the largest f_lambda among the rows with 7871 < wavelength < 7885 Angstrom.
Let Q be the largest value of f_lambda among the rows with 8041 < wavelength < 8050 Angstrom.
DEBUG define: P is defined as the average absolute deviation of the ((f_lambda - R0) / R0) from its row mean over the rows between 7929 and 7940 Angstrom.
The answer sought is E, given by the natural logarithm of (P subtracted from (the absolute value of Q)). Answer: 1.83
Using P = 0.0131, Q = 6.262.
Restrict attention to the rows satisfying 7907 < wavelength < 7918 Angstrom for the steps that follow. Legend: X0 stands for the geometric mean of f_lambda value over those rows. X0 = 5.7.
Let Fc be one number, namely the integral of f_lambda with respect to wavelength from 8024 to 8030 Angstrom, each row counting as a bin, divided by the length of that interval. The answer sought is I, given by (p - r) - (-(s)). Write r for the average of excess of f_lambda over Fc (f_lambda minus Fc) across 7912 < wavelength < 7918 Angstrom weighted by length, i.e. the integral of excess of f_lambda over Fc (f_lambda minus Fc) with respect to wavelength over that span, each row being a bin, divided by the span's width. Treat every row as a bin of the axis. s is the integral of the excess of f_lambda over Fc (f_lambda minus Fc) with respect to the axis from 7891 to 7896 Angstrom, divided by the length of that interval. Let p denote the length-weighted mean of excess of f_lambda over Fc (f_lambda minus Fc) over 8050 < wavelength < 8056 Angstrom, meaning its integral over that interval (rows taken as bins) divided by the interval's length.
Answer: 0.5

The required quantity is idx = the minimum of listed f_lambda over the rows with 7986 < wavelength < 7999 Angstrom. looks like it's 6.113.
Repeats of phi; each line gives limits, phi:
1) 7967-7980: 41.3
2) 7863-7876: 43.4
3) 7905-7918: 39.8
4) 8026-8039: 42.9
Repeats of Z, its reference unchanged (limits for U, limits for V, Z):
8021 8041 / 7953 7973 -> 3.6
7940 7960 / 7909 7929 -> 1.5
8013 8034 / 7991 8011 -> 5.0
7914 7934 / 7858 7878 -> 20.6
